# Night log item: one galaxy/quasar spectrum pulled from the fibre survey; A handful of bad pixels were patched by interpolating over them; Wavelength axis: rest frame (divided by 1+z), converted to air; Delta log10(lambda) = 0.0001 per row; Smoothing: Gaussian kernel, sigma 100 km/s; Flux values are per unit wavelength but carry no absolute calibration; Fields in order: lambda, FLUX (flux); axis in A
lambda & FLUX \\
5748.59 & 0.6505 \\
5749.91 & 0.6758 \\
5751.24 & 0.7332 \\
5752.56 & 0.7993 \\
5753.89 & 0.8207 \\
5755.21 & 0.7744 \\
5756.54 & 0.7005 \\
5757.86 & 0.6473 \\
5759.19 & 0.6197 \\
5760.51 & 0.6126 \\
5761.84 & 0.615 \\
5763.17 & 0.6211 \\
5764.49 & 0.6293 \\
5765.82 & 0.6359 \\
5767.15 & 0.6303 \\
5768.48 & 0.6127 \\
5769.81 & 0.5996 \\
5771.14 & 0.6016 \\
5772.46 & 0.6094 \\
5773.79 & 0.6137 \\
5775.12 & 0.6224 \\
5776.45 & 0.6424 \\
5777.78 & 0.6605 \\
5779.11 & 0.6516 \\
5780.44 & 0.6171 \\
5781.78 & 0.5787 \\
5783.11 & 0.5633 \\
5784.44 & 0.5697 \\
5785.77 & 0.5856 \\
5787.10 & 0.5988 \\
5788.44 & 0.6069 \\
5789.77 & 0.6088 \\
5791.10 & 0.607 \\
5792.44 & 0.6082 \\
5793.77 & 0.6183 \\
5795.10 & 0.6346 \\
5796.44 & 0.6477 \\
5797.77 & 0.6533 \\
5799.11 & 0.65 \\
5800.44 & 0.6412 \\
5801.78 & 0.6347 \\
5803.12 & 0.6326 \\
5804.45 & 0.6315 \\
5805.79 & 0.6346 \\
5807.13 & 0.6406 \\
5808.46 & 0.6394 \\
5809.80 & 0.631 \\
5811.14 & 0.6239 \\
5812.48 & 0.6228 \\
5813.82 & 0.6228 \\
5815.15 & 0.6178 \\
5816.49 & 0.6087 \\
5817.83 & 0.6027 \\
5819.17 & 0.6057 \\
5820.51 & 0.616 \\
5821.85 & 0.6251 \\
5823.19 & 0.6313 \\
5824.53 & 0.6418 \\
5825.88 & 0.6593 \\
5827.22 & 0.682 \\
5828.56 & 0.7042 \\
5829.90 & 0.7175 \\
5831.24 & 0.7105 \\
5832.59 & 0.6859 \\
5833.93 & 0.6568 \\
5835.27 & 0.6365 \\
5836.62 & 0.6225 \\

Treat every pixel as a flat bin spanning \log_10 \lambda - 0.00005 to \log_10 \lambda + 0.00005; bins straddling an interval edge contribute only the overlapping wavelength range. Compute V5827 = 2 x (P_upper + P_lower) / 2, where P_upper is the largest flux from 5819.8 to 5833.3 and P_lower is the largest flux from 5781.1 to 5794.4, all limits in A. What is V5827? 1.34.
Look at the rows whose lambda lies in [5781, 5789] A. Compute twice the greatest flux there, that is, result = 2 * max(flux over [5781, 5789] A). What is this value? 1.21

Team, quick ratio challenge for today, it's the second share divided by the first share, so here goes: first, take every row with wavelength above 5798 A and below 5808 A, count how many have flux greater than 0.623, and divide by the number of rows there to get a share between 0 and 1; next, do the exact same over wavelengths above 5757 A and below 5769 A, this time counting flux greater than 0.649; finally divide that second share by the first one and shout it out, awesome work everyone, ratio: 0.00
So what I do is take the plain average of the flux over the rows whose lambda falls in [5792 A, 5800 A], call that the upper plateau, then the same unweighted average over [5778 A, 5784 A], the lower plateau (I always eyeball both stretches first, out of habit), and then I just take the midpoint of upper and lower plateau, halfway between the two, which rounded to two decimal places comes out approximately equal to 0.62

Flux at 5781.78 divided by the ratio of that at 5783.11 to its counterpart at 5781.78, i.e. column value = 0.59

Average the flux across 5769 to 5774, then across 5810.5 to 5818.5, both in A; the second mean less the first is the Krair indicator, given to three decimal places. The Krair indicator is 0.010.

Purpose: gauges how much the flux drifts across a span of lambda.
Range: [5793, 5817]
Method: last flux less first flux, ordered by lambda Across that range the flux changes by -0.010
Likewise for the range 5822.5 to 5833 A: 0.055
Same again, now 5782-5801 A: 0.078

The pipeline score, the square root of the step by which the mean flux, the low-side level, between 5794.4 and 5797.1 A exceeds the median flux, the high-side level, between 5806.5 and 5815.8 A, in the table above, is 0.13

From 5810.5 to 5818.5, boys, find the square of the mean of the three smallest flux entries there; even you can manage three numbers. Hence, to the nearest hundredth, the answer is 0.37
